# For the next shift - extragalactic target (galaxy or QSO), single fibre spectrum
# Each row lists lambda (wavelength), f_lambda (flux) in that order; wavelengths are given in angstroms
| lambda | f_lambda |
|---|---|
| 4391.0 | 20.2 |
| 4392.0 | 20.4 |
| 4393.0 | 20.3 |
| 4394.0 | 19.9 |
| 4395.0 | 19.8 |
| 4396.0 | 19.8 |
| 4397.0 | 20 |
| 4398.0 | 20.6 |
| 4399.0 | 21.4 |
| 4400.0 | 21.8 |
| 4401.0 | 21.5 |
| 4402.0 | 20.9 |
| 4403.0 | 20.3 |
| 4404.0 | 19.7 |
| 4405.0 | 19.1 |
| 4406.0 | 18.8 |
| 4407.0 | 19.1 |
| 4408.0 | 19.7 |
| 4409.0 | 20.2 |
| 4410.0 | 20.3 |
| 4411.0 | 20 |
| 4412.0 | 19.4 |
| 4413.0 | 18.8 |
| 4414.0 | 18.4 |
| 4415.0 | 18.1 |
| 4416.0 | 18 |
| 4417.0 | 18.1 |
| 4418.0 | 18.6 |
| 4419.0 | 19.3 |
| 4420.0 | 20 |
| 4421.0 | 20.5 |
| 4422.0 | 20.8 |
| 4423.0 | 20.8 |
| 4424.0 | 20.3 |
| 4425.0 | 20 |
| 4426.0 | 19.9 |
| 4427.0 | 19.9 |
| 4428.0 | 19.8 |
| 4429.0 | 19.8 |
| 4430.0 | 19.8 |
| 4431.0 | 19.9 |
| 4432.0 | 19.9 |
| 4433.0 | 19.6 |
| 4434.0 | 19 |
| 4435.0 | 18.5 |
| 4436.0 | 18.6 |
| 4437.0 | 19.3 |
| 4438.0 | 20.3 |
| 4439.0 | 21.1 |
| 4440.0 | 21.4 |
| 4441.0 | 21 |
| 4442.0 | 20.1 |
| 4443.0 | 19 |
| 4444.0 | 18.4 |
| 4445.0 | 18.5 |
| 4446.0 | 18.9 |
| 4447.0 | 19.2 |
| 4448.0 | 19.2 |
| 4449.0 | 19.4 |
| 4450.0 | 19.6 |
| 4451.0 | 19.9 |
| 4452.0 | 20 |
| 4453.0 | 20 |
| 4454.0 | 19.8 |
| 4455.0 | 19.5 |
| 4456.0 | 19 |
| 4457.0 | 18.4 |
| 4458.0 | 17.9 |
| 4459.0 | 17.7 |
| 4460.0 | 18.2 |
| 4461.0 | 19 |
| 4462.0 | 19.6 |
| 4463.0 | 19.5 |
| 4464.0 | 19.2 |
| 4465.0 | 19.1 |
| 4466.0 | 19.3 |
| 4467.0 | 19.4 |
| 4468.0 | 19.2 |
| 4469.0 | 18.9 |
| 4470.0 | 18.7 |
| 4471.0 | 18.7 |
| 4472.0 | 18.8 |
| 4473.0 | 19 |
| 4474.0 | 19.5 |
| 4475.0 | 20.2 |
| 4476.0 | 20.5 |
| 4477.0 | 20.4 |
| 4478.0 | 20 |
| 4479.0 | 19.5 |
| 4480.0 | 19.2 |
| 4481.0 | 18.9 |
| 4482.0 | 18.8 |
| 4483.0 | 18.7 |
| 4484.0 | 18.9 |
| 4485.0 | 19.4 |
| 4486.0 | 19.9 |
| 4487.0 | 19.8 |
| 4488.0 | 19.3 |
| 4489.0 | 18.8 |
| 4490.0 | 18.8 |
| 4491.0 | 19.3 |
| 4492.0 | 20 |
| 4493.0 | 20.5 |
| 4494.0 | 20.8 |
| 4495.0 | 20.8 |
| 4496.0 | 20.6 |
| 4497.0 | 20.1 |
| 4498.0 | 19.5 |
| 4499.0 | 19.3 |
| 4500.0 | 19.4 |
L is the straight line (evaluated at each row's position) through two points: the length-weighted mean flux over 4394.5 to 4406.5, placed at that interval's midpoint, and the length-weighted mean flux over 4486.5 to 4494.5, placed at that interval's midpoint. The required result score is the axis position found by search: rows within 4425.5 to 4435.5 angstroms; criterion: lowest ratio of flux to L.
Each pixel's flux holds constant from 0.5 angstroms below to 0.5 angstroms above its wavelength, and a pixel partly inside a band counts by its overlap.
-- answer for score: 4435.0 angstroms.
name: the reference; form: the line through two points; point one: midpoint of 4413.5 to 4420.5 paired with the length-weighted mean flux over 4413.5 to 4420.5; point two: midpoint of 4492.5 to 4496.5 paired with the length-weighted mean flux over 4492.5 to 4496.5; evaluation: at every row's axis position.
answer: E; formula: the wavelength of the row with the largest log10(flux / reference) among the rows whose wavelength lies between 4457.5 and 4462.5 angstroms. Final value 4462.0 angstroms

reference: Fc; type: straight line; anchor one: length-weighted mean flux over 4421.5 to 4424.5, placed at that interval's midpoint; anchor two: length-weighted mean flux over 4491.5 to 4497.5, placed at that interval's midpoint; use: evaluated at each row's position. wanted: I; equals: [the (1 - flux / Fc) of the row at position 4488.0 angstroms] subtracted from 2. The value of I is 1.94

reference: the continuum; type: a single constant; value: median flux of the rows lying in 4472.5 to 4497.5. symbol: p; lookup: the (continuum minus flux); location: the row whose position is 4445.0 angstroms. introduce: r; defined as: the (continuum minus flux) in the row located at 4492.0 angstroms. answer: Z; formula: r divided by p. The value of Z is -0.5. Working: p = 1.0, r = -0.50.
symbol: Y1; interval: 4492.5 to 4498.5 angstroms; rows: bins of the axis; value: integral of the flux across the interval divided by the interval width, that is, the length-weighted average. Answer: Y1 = 20.4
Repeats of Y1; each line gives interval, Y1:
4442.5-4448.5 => 18.9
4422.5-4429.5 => 20.1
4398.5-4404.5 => 20.9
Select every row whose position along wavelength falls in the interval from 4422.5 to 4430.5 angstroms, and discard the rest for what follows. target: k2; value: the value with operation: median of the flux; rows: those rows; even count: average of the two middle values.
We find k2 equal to 19.9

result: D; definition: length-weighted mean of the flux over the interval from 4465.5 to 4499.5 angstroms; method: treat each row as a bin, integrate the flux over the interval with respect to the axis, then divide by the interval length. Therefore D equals 19.5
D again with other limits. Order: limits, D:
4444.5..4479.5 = 19.2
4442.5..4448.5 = 18.9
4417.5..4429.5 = 20.0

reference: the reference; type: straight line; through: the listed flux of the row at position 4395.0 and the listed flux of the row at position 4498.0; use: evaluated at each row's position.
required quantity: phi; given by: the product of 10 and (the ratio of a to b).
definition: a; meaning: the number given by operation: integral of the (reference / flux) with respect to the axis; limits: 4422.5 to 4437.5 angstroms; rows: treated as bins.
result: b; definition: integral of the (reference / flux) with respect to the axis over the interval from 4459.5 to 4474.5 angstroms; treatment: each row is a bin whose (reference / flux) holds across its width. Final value 9.8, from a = 15.0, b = 15.4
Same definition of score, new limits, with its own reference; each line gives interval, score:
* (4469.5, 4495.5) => 4470.0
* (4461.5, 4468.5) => 4465.0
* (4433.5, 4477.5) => 4459.0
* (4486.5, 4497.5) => 4489.0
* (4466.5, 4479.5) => 4470.0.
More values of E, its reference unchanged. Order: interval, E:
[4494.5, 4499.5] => 4495.0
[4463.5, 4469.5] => 4467.0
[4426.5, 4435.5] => 4427.0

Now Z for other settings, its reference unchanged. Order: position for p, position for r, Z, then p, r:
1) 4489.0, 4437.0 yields 0.3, 0.7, 0.20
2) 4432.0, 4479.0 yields 0.0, -0.4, 0.00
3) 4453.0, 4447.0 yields -0.6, -0.5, 0.30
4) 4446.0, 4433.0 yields -0.2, 0.6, -0.10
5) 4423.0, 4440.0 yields 1.5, -1.3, -1.90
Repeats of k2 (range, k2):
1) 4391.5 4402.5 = 20.4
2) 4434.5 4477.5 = 19.2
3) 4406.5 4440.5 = 19.8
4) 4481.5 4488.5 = 19.3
